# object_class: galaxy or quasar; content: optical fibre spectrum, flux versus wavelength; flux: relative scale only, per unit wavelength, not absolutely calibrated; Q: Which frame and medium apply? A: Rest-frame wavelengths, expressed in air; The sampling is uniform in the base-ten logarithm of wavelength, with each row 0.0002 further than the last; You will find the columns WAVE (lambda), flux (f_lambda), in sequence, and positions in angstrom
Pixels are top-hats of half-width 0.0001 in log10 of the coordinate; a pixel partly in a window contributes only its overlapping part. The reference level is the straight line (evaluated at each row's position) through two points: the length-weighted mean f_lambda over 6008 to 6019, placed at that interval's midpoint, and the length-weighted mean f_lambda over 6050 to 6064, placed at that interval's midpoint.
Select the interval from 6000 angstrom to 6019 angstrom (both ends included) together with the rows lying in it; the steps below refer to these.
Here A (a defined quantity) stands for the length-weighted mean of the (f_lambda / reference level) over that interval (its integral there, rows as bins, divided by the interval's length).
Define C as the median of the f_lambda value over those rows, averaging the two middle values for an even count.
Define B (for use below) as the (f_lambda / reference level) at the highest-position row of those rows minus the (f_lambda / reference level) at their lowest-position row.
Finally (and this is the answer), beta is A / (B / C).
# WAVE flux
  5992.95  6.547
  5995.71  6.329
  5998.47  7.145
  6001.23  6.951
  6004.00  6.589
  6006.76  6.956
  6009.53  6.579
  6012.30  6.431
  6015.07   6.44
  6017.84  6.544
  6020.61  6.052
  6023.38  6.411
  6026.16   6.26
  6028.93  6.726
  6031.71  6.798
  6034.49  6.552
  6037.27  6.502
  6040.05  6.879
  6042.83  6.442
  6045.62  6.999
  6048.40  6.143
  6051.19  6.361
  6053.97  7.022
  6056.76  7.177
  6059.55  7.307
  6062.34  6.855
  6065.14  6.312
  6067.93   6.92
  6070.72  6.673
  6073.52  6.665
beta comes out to -75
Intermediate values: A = 1.028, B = -0.09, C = 6.58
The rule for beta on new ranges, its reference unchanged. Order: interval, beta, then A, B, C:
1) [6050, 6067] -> -267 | 0.985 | -0.03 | 6.94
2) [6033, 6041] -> 160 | 0.984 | 0.04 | 6.55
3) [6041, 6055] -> 91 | 0.963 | 0.07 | 6.44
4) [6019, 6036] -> 114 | 0.974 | 0.06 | 6.48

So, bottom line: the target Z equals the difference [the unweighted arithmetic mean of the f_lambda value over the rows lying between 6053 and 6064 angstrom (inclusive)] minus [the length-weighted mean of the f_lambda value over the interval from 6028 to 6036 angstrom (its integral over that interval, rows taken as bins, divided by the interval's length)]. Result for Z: 0.41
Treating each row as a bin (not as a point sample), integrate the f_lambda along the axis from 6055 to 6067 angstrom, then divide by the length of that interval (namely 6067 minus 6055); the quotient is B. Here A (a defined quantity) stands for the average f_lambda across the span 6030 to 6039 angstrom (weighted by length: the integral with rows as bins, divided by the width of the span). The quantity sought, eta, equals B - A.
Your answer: 0.29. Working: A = 6.63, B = 6.9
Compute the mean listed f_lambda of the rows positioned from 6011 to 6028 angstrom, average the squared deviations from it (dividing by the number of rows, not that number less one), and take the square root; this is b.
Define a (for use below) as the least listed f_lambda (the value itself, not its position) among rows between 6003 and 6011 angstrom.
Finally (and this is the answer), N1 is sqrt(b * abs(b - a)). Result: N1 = 1.01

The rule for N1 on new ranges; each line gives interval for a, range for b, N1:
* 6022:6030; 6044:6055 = 1.51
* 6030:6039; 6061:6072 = 1.22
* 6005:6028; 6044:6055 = 1.48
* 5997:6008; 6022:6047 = 1.21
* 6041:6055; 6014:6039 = 1.12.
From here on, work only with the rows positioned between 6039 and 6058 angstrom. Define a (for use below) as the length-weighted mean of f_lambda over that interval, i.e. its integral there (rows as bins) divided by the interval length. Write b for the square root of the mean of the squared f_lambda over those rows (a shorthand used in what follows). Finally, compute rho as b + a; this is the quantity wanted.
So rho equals 13.44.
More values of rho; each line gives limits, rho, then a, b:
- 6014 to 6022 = 12.70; 6.35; 6.35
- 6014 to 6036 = 12.95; 6.47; 6.48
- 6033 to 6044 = 13.20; 6.60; 6.60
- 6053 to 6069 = 13.87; 6.93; 6.94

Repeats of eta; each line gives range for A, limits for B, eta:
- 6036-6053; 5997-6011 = 0.27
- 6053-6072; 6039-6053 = -0.32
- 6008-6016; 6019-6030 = -0.13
